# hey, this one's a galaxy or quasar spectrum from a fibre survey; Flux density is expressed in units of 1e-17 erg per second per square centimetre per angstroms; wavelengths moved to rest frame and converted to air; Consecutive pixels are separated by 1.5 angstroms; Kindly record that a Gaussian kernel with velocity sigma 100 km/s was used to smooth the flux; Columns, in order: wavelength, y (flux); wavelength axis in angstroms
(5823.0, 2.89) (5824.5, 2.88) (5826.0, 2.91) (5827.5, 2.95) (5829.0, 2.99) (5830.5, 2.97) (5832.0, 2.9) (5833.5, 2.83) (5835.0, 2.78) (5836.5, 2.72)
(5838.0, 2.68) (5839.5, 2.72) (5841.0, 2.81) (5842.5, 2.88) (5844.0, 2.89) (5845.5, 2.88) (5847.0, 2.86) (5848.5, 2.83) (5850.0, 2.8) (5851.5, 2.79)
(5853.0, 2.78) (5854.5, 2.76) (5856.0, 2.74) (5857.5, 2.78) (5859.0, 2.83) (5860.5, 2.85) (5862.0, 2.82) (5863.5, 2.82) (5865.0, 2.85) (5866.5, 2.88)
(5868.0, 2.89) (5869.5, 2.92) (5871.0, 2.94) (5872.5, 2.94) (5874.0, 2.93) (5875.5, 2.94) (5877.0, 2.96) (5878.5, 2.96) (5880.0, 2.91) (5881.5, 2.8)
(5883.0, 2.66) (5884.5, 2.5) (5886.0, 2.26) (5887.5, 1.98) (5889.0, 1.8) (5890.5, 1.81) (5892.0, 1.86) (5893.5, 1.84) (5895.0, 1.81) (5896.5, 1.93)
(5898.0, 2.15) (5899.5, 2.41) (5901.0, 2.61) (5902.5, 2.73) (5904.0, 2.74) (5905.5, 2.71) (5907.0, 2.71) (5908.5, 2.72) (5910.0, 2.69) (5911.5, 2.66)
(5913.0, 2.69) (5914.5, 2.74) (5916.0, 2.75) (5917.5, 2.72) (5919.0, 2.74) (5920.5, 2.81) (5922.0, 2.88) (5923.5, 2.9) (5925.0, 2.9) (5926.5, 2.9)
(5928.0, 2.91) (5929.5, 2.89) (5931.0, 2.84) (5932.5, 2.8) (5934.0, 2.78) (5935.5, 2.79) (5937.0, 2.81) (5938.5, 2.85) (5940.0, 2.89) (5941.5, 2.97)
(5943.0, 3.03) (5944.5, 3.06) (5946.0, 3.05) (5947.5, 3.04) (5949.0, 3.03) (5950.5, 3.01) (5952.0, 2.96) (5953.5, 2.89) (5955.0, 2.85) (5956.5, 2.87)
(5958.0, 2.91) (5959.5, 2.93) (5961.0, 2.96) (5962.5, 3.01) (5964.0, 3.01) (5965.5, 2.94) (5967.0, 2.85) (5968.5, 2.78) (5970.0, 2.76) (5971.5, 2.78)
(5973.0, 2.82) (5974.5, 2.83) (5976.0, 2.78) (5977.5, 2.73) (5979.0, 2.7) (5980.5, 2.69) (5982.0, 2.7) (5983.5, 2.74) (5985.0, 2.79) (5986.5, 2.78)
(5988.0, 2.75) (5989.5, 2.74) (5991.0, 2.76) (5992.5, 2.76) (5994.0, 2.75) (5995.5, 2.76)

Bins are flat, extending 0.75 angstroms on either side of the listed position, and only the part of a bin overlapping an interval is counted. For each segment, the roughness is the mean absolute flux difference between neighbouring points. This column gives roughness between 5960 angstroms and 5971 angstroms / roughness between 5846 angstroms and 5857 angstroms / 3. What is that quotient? 0.83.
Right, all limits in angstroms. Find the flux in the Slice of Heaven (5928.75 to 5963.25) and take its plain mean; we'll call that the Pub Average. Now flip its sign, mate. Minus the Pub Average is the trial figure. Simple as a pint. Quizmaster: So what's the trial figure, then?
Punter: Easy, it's -2.92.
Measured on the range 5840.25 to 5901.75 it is -2.63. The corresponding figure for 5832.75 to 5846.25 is -2.80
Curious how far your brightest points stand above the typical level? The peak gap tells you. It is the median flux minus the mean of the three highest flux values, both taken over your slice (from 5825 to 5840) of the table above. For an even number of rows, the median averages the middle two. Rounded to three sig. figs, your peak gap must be -0.105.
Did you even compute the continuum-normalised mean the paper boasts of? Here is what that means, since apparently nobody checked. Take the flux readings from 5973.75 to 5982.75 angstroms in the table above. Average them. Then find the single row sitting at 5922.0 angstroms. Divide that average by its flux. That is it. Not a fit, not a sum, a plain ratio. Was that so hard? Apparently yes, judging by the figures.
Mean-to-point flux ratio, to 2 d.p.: 0.95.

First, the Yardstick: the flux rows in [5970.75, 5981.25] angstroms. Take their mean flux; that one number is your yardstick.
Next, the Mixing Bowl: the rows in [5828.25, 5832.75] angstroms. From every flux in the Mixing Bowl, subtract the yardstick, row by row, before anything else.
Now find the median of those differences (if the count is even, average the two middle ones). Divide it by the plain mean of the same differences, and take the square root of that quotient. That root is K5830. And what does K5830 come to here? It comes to 1.04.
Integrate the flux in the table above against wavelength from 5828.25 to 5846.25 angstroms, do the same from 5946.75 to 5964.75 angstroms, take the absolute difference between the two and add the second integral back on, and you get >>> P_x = 55.3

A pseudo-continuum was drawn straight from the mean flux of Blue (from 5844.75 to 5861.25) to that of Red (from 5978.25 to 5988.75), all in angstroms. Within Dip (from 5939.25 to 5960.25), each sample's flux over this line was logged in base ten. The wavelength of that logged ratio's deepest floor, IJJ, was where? 5955.0 angstroms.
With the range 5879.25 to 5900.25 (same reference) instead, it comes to 5889.0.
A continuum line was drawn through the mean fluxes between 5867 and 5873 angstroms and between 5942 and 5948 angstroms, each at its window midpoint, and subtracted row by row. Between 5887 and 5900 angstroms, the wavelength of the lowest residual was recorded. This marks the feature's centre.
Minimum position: 5889.0 angstroms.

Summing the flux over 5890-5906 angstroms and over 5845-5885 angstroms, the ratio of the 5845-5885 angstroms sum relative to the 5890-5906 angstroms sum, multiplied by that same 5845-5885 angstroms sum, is 239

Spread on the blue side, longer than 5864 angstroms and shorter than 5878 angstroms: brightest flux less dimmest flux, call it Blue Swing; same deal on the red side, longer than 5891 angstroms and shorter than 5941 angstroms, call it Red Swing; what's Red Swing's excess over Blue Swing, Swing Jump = 1.0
